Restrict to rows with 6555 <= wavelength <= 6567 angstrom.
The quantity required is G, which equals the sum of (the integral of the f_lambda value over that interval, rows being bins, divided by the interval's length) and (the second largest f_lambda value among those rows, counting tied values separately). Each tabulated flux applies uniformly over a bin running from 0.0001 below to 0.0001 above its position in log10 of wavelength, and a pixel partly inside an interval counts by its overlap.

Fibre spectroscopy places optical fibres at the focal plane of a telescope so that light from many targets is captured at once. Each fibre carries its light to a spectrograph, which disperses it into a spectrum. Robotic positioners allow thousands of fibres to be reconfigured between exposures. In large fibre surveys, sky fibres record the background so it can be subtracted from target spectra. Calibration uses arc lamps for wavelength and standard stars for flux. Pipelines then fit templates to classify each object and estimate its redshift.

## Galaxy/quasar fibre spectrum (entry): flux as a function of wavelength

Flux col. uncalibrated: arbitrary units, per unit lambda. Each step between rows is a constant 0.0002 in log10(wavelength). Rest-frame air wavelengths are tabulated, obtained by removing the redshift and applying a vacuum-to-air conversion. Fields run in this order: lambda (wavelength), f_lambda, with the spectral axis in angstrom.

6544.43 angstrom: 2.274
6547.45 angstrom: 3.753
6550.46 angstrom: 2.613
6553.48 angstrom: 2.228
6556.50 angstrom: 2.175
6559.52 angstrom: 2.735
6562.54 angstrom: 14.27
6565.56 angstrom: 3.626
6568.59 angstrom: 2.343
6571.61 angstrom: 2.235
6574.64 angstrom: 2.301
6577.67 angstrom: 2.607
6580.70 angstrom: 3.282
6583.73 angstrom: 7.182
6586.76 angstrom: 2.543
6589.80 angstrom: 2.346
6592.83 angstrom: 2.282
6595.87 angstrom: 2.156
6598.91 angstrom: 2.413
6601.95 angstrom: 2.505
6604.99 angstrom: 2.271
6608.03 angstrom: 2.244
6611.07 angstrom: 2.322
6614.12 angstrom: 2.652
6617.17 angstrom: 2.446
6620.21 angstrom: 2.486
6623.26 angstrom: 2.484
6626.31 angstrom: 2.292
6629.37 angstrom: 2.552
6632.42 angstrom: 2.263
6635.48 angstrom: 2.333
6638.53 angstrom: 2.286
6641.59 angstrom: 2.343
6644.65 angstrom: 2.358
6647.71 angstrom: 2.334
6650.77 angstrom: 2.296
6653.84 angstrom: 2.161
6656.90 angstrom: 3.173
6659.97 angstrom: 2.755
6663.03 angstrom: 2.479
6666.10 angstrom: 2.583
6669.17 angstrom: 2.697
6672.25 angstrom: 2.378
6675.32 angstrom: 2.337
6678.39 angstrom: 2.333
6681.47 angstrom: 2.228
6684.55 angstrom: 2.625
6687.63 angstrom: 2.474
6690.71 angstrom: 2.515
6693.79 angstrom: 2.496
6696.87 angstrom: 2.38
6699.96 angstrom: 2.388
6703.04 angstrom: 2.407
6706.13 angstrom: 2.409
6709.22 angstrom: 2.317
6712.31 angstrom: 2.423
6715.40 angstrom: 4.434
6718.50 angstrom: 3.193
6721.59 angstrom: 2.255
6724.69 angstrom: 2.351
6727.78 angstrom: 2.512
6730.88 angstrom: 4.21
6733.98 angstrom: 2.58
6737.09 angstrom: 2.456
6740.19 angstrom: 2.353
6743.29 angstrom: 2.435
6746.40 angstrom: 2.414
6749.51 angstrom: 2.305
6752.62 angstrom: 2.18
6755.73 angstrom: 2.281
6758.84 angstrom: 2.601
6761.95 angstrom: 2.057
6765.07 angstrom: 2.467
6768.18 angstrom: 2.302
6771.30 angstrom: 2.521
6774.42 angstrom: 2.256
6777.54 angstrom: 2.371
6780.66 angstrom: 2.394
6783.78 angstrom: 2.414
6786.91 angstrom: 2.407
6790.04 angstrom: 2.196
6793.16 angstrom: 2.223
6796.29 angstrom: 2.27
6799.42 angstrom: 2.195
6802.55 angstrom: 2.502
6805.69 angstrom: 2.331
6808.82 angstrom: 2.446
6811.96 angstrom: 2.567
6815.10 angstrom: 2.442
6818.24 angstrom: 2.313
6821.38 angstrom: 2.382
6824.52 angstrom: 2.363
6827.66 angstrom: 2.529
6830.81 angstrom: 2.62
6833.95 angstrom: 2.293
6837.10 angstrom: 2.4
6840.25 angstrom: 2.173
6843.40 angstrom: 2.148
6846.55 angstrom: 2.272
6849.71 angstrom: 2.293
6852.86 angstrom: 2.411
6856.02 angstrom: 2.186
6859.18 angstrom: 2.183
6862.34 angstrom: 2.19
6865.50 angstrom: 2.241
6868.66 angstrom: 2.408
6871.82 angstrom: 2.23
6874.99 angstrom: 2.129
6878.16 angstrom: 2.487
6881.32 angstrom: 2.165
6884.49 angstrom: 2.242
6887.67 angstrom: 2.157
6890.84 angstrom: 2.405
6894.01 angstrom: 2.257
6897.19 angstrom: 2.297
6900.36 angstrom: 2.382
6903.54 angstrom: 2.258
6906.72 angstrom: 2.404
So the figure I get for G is 9.35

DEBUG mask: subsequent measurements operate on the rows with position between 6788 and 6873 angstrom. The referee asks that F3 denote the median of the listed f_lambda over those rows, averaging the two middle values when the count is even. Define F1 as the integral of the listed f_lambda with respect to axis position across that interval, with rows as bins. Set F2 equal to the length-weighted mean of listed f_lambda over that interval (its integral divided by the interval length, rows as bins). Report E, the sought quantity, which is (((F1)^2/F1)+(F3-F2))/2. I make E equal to 99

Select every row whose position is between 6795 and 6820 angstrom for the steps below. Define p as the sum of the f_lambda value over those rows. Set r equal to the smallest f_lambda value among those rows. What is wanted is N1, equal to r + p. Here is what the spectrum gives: 21.3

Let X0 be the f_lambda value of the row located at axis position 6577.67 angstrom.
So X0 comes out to 2.607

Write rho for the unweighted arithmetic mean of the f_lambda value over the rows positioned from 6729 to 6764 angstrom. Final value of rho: 2.53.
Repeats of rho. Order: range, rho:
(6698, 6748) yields 2.70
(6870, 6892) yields 2.26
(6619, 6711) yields 2.44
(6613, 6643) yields 2.41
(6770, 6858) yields 2.35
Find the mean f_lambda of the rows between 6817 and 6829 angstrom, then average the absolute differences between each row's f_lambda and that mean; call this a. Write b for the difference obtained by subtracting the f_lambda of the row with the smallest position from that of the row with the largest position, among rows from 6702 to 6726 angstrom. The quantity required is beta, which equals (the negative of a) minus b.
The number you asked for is 0.0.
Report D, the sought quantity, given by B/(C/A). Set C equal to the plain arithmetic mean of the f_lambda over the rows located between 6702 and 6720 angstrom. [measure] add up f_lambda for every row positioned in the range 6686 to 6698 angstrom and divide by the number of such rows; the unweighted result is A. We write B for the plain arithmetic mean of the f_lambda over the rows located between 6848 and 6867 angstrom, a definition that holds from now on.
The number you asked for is 1.9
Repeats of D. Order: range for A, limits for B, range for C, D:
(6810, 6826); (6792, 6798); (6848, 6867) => 2.4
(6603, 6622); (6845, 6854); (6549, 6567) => 1.2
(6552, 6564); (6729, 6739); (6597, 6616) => 6.9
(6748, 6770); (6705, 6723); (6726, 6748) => 2.4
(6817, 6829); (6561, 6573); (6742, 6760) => 5.7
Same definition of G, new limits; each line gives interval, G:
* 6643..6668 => 5.27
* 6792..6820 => 4.87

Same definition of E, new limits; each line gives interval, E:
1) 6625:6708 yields 101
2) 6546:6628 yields 128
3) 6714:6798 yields 106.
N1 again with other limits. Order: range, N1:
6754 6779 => 20.9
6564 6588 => 28.4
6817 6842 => 21.2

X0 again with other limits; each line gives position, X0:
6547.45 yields 3.753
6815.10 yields 2.442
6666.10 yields 2.583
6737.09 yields 2.456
